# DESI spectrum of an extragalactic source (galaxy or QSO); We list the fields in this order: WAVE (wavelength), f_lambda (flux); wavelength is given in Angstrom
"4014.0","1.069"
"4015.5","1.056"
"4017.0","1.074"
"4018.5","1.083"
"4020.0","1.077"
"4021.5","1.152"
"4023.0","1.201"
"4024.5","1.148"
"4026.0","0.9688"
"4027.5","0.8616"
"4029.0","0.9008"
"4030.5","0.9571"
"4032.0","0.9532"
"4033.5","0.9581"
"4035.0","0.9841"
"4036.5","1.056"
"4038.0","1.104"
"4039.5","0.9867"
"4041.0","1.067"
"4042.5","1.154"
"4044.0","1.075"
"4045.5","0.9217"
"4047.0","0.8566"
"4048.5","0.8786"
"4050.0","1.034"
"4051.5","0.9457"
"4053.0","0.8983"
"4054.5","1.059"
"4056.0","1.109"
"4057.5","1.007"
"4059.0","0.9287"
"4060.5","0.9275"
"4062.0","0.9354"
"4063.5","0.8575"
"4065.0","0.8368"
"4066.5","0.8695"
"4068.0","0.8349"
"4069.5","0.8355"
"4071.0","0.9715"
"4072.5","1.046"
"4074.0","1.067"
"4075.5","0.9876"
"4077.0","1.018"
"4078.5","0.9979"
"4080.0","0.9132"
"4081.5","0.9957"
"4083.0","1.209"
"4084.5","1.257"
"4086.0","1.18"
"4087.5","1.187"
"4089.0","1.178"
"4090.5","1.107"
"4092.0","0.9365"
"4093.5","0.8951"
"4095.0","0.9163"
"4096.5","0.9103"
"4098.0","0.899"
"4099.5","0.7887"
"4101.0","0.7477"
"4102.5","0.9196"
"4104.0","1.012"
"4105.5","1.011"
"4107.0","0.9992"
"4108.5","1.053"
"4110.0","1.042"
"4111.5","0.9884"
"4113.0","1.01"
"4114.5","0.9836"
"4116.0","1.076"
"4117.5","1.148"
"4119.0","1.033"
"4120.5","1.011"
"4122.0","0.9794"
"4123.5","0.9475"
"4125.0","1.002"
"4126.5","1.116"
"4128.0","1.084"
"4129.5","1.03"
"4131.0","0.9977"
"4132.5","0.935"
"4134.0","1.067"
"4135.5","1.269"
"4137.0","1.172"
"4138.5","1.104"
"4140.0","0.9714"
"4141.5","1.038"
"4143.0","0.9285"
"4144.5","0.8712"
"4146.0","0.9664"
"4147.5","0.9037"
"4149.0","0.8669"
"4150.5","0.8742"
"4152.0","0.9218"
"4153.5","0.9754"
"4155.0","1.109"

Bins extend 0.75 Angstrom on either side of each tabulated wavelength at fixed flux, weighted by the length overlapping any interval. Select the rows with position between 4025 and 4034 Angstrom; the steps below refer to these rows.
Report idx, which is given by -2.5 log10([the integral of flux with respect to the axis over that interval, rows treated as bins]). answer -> -2.32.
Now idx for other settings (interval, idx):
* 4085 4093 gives -2.38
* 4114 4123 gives -2.43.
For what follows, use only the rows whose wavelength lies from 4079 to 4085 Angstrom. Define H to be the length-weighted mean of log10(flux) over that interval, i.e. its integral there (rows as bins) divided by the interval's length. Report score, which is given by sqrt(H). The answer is 0.18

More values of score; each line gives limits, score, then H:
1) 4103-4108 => 0.05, 0.002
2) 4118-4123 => 0.07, 0.005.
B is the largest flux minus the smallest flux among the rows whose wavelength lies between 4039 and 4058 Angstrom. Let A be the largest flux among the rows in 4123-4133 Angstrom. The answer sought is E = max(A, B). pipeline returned 1.12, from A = 1.116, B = 0.30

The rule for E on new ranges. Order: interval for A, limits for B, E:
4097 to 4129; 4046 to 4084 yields 1.15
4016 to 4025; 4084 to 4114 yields 1.20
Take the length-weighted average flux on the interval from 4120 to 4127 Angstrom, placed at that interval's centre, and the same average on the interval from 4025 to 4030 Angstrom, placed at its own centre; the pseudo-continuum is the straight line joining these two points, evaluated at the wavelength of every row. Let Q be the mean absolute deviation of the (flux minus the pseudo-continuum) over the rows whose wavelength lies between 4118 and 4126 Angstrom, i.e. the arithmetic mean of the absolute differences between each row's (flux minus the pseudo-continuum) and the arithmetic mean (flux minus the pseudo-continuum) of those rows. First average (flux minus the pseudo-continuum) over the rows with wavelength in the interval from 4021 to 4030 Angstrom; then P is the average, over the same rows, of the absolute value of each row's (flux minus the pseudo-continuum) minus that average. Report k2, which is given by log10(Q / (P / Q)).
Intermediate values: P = 0.13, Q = 0.025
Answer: -2.3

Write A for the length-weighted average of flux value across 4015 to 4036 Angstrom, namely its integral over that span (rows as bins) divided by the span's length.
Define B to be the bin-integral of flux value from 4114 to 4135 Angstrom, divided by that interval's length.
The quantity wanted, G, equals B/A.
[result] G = 1.01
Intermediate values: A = 1.03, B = 1.03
